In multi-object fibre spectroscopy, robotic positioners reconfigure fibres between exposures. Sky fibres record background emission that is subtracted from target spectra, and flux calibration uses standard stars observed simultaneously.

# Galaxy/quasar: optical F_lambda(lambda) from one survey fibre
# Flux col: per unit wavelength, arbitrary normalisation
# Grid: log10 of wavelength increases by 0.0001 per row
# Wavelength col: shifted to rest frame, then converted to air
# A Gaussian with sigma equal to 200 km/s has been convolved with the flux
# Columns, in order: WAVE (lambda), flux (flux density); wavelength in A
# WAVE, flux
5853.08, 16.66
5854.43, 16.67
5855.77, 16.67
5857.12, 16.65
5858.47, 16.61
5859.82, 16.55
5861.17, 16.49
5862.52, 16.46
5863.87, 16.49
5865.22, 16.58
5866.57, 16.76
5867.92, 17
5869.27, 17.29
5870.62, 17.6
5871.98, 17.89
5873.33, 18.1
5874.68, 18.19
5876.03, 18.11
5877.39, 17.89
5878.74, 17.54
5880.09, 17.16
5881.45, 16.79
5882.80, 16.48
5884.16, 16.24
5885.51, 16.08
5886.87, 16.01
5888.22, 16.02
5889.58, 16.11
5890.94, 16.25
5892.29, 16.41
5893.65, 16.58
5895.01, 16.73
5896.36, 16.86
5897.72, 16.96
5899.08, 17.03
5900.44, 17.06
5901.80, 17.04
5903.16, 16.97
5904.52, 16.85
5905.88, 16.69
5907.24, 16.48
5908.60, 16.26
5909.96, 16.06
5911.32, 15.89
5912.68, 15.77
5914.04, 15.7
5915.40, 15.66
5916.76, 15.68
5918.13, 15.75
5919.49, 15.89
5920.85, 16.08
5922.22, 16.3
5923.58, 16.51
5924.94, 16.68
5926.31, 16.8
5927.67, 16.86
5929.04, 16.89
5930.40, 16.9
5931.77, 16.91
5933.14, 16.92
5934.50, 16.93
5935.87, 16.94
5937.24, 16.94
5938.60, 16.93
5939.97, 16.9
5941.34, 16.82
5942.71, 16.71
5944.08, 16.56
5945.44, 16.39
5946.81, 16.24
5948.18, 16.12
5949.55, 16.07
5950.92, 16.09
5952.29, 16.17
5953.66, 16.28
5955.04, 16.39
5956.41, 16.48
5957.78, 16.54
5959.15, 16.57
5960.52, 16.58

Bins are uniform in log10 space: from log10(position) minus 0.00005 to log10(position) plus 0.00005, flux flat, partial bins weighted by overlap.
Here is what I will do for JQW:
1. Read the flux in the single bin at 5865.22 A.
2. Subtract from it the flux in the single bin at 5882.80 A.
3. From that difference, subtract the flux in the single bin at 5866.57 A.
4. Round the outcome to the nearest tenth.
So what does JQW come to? -16.7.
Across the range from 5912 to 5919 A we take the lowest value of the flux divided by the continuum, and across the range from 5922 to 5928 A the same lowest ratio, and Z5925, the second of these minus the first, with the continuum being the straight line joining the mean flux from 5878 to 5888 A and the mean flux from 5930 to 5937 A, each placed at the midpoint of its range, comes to 0.04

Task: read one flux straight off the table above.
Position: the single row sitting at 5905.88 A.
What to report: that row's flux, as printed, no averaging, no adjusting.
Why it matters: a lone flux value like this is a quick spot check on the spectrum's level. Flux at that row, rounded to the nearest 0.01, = 16.69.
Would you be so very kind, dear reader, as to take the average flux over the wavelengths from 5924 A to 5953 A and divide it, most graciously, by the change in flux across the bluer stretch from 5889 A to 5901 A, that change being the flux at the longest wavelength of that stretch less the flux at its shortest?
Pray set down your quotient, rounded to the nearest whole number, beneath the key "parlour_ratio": 18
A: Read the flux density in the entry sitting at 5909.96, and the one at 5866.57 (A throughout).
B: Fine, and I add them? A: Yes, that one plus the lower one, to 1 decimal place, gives 32.8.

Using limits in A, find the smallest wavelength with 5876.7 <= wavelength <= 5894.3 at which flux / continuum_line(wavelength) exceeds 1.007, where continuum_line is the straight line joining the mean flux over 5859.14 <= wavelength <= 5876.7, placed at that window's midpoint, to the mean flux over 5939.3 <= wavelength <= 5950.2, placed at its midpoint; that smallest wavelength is 5877.39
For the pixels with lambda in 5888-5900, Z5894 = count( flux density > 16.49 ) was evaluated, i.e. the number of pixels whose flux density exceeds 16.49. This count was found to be 5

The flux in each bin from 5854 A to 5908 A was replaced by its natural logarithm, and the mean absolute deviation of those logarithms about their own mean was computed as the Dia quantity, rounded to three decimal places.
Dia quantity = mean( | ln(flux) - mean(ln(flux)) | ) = 0.026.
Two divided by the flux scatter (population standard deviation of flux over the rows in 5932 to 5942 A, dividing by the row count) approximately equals 51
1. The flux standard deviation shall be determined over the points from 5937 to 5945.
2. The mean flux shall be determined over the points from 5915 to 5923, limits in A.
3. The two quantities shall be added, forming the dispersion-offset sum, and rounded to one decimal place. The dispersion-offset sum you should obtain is 16.0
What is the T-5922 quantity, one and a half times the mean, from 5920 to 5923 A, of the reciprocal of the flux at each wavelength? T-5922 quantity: 0.0927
